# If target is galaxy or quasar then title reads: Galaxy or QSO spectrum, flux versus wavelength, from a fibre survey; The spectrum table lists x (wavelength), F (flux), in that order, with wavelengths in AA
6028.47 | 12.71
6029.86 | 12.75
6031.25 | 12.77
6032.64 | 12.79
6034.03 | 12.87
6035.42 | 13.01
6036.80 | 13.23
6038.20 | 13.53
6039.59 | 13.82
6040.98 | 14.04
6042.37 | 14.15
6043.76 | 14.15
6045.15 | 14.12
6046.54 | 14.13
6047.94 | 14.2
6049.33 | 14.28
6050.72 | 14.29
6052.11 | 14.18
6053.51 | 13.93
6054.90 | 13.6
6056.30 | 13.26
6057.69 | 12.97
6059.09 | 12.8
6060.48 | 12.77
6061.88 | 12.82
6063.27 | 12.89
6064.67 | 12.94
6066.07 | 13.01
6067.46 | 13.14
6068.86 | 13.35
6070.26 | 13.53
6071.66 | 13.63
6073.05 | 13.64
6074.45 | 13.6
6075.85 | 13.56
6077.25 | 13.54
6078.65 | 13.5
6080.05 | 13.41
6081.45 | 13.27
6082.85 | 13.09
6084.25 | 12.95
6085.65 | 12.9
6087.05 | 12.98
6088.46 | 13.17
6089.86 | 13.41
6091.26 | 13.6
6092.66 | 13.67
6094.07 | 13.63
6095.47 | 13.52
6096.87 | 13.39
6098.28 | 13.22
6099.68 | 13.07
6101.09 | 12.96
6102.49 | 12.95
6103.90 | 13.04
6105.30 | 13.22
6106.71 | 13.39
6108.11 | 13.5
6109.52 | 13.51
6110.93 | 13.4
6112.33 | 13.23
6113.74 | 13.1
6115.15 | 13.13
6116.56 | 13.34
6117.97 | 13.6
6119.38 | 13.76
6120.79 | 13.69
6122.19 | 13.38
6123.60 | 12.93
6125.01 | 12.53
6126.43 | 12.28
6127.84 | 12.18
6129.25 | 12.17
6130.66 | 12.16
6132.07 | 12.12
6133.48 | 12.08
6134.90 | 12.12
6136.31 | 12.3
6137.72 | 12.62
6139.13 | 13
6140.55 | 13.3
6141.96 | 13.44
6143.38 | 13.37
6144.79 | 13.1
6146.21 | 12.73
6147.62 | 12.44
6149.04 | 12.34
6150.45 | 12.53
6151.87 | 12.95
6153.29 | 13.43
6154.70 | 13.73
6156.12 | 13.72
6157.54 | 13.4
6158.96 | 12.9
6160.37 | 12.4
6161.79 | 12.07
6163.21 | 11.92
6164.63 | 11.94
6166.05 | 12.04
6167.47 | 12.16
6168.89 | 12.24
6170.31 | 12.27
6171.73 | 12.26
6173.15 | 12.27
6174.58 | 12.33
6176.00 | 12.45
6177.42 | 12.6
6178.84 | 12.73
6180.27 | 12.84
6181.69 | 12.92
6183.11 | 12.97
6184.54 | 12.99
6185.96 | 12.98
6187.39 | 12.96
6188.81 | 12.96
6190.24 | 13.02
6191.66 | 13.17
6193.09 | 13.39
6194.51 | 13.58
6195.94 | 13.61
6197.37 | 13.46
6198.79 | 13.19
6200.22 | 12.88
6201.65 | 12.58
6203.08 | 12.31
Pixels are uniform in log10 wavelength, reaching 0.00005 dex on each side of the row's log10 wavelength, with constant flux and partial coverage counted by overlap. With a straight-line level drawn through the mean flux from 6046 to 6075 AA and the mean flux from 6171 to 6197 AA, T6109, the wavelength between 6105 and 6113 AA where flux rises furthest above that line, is 6109.52 AA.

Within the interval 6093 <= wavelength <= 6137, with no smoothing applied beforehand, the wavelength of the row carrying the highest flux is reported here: 6119.38 AA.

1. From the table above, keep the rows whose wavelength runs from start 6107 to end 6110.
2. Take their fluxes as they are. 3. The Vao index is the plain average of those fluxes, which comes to 13.5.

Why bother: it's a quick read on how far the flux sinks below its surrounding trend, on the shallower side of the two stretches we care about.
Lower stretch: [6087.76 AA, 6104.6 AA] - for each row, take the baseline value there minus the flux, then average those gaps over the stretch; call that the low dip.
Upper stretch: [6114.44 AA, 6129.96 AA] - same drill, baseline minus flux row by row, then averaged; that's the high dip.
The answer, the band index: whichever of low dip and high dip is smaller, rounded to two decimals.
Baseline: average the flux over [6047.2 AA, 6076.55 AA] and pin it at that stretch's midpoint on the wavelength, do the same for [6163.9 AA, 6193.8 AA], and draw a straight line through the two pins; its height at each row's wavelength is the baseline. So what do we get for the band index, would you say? -0.09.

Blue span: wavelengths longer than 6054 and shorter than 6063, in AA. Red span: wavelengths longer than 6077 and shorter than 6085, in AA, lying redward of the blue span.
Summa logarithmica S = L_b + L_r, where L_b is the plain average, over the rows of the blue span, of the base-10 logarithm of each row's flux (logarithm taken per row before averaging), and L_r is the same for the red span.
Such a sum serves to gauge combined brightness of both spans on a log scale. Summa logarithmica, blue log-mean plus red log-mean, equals 2.239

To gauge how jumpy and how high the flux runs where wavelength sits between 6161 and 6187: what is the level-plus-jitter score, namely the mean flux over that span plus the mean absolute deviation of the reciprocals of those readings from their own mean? 12.4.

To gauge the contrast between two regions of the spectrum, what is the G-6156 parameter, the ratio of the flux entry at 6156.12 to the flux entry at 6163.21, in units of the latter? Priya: 1.15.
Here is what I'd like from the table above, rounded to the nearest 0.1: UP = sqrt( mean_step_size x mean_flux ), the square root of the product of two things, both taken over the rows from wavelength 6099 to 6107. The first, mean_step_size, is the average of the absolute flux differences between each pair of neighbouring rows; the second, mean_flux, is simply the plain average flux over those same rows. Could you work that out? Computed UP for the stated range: 1.2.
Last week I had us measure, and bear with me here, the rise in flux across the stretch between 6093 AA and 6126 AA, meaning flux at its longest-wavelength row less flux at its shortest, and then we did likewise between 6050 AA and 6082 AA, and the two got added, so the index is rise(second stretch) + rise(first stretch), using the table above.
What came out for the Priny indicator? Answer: -2.1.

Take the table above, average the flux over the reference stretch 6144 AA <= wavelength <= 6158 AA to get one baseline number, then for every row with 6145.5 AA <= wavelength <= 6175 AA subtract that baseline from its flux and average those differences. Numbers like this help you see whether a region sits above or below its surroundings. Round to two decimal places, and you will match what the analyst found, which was -0.46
